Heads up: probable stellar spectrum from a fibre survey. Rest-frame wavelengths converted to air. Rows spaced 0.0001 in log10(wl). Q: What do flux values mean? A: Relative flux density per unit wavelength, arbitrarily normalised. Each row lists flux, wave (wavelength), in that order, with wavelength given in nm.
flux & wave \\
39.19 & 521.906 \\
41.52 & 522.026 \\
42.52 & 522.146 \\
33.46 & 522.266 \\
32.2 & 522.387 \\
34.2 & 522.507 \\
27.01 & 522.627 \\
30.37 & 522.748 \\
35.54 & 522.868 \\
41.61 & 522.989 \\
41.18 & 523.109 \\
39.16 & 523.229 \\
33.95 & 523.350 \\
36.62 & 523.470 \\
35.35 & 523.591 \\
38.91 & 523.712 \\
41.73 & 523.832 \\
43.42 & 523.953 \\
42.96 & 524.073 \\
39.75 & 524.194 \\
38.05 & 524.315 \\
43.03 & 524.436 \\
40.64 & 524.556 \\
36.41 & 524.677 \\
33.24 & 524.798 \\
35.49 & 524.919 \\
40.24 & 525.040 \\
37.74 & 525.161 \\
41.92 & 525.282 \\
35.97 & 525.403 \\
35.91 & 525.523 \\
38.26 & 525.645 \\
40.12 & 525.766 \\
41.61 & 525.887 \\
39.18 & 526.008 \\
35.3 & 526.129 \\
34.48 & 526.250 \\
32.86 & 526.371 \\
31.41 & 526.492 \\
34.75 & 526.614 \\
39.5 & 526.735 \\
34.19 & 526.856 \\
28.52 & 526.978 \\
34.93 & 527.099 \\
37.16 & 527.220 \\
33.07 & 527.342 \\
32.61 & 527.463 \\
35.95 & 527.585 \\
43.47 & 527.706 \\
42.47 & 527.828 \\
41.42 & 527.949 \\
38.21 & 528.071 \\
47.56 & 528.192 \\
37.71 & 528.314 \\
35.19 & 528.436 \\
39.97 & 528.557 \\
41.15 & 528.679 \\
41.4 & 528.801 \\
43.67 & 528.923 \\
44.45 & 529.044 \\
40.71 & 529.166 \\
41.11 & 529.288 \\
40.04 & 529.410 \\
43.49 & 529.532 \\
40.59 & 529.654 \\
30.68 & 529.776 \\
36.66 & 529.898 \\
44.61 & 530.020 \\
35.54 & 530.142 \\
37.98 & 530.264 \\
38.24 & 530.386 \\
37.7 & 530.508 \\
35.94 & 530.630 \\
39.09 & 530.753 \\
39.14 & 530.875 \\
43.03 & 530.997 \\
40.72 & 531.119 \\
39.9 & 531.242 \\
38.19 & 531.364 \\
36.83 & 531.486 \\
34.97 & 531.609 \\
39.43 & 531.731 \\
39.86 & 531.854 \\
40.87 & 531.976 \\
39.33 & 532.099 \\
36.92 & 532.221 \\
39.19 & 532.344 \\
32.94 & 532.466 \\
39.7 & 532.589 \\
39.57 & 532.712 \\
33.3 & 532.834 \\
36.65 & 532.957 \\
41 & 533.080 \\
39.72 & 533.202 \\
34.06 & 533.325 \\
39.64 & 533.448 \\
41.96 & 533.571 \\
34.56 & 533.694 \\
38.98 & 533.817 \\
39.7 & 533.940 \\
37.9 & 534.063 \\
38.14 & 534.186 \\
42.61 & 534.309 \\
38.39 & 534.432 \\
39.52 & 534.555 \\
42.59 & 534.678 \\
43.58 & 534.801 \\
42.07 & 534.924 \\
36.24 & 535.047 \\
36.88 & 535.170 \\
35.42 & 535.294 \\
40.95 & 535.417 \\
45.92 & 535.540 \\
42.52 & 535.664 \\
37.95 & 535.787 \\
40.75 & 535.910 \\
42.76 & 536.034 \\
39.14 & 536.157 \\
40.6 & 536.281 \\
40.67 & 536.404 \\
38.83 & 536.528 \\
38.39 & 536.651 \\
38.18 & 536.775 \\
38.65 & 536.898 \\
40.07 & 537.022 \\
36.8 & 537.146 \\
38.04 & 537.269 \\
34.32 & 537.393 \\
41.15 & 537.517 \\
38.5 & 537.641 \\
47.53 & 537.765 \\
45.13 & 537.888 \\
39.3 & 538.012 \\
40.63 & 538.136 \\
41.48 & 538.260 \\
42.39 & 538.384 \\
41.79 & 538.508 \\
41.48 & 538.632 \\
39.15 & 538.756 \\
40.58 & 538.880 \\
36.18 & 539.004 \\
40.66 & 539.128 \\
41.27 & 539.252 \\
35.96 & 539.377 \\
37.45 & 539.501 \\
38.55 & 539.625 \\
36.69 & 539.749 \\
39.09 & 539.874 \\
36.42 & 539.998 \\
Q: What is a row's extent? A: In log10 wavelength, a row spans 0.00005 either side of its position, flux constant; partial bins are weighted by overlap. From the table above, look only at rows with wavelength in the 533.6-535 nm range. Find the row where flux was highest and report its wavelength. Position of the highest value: 534.801 nm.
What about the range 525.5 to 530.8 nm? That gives 528.192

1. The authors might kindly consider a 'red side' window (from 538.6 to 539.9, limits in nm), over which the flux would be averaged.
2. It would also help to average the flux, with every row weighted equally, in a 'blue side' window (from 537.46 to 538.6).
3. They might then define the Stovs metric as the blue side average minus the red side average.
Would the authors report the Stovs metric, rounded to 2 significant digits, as 3.2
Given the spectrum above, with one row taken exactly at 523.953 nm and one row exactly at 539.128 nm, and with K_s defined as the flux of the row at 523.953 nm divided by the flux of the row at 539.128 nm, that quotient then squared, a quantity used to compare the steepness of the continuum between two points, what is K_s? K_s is 1.1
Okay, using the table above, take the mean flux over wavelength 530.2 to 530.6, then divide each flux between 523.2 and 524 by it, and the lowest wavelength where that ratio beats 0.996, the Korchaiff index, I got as 523.229 nm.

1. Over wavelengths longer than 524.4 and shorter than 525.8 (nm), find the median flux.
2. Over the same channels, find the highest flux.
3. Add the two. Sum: 81.0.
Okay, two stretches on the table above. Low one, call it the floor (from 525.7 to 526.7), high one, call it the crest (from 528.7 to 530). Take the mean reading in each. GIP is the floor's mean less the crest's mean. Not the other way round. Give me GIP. -4.1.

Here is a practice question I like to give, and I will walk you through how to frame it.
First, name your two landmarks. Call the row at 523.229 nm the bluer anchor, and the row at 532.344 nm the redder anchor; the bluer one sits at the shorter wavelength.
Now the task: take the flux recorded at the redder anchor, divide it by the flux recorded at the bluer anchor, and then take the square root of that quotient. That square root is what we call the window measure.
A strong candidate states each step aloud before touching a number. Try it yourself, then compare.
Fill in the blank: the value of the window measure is 1.00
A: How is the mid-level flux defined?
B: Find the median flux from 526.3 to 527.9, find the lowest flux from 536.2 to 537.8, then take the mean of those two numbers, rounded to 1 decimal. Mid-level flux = 34.5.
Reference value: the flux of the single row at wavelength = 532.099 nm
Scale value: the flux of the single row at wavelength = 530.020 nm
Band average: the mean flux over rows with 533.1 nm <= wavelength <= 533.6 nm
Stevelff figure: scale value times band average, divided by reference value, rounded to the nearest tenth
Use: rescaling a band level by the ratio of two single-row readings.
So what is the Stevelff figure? 44.1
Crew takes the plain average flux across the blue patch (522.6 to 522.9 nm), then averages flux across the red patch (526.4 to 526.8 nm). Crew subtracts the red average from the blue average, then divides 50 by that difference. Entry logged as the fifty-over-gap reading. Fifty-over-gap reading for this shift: -12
